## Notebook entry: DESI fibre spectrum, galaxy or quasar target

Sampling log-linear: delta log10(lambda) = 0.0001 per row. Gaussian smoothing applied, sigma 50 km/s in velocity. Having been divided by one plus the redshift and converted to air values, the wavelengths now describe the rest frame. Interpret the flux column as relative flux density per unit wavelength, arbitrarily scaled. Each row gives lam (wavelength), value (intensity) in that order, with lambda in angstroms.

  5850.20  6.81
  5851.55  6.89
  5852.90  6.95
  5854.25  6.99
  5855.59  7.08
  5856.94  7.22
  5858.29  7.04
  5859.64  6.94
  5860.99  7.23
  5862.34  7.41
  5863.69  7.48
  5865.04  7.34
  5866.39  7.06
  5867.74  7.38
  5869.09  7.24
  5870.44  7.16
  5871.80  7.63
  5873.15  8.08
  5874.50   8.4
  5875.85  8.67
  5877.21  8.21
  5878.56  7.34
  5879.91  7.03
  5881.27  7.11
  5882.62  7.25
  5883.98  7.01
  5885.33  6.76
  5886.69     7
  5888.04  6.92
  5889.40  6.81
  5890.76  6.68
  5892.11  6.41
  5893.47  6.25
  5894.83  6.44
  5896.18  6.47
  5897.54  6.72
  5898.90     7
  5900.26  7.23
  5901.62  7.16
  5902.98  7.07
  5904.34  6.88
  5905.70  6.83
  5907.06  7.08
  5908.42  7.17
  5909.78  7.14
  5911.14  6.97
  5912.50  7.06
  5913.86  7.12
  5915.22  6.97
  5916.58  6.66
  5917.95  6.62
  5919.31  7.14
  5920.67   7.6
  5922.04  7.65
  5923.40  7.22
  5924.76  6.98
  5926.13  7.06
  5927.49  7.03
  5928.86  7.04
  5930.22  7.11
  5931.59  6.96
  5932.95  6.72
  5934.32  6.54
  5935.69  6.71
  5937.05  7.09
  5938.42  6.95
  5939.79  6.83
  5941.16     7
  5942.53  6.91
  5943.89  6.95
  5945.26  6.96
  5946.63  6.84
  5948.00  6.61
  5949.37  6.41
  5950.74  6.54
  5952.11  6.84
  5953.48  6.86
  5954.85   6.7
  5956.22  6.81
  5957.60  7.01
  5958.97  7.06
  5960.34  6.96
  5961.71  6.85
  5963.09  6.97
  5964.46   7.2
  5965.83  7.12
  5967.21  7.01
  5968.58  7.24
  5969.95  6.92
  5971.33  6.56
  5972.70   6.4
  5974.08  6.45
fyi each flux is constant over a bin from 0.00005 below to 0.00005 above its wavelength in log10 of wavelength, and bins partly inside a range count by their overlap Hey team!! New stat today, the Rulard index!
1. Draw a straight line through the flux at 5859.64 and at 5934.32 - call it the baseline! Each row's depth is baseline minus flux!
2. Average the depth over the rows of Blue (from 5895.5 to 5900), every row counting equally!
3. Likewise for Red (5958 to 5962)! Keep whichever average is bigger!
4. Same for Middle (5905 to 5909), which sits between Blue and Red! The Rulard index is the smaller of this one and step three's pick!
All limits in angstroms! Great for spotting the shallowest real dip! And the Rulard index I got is -0.34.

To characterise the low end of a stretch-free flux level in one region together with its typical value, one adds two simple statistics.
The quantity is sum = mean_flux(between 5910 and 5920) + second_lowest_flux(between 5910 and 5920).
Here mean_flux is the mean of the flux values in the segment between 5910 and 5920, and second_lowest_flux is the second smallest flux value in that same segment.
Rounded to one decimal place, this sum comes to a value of 13.6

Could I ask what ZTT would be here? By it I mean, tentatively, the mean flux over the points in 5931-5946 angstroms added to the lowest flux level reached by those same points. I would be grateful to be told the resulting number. 13.4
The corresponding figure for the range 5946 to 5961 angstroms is 13.2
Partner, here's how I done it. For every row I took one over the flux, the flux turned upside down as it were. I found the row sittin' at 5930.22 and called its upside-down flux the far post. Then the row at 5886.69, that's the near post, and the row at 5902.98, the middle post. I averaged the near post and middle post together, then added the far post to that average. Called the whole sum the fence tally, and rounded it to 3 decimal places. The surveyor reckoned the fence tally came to 0.283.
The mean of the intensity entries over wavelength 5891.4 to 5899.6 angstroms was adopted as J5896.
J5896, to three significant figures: 6.55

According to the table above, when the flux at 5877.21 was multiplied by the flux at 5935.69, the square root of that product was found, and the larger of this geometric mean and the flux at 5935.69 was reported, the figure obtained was 7.4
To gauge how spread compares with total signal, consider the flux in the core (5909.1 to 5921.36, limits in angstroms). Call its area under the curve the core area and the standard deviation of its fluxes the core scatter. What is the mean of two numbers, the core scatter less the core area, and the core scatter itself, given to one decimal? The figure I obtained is -42.8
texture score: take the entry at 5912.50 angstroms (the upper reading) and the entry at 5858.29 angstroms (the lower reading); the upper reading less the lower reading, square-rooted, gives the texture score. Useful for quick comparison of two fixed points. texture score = 0.14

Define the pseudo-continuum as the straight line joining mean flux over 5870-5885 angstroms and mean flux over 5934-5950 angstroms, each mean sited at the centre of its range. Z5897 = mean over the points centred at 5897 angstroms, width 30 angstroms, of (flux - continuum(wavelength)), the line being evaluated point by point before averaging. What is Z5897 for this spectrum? -0.5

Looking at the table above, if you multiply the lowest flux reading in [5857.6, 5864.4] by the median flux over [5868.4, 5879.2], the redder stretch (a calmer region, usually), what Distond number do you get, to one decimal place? 54.5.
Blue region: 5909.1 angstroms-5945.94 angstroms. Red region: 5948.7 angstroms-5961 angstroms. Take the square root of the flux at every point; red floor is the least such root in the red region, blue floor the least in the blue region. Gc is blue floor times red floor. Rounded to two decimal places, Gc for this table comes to 6.47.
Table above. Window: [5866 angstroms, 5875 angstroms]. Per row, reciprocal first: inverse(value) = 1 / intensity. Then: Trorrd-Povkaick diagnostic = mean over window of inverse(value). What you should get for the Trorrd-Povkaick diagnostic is 0.1327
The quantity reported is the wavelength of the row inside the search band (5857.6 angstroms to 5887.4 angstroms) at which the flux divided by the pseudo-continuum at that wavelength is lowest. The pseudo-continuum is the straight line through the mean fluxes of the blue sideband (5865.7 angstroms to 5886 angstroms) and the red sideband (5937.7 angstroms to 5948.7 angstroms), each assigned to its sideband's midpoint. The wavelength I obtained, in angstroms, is 5859.64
